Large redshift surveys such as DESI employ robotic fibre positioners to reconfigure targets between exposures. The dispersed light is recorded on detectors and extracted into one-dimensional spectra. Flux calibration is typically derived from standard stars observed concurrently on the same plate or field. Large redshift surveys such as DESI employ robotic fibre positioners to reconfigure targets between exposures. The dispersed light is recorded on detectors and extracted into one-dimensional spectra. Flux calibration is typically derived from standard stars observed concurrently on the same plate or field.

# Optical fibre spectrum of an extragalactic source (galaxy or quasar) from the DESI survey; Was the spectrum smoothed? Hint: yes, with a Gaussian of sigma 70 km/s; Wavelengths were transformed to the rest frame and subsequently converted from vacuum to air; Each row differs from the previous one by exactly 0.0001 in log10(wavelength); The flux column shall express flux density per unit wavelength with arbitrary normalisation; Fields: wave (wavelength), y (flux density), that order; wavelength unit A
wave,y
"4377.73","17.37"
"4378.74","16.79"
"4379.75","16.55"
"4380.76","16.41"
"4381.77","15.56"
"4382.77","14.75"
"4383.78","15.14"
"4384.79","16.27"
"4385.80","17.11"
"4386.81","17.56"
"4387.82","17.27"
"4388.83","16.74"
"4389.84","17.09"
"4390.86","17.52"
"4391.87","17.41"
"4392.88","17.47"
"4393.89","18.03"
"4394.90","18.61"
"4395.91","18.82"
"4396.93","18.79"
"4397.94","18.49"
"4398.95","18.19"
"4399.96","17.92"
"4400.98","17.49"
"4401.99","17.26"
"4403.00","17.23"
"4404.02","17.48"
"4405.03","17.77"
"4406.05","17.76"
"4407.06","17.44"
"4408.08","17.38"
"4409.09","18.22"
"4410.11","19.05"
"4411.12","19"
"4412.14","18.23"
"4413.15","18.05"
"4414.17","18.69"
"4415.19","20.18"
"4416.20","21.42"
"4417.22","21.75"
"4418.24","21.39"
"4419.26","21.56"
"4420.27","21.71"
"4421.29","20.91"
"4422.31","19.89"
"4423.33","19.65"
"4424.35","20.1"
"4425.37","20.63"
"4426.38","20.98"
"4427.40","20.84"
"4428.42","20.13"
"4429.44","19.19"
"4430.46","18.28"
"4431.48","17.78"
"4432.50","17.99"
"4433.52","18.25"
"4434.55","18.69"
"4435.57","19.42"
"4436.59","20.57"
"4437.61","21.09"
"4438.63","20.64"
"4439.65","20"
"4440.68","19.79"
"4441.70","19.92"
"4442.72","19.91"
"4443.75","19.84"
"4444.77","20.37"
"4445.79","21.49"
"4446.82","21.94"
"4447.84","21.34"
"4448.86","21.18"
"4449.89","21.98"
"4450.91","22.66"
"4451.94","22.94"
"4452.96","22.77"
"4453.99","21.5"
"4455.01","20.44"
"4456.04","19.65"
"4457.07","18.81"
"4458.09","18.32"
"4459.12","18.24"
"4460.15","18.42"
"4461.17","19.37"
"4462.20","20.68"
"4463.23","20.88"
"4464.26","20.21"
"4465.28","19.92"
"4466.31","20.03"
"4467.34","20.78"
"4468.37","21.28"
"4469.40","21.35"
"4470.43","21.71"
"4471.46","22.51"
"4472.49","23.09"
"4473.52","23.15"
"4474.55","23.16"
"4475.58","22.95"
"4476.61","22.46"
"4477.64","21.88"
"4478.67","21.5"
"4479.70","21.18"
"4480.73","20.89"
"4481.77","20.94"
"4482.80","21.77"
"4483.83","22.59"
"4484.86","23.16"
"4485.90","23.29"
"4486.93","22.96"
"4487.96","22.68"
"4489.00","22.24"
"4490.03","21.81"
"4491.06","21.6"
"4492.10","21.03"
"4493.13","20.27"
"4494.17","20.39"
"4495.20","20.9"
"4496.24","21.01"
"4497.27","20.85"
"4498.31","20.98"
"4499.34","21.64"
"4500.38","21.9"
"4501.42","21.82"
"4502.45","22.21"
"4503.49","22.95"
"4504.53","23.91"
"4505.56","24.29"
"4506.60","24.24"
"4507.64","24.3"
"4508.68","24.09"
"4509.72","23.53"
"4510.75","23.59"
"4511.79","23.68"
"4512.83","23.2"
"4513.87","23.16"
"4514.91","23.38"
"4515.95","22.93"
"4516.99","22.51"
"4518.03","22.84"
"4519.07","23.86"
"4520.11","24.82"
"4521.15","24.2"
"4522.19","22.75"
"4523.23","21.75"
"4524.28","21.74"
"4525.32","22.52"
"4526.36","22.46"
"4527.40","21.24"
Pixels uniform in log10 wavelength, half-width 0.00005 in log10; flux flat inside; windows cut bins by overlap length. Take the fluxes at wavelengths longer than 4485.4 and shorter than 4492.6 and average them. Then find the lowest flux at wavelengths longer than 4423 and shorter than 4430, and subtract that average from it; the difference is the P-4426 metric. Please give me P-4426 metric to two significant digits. -3.0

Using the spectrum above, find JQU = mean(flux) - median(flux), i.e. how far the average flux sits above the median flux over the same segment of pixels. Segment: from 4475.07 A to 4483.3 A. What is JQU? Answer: 0.06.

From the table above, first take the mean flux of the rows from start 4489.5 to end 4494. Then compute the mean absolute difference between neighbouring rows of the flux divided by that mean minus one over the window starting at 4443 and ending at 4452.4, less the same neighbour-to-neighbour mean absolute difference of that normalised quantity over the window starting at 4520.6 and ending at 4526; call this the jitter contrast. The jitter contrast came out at -0.011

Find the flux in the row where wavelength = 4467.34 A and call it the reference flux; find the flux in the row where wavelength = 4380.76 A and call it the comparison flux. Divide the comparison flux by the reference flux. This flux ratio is 0.79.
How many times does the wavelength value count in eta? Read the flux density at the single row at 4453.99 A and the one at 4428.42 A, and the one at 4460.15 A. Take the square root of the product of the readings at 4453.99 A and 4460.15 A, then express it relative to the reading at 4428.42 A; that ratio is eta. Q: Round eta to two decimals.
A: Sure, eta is 0.99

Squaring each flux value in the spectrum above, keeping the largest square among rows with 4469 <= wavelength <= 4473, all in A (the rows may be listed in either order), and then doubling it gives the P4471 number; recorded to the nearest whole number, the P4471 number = 1066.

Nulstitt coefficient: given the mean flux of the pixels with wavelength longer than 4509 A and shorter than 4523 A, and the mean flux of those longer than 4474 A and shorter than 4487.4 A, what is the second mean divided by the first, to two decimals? 0.95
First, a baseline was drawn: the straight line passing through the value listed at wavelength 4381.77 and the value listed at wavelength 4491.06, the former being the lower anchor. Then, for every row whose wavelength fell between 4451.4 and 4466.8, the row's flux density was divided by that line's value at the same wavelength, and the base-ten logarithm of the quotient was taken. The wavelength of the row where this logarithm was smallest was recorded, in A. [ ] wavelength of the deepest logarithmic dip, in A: 4459.12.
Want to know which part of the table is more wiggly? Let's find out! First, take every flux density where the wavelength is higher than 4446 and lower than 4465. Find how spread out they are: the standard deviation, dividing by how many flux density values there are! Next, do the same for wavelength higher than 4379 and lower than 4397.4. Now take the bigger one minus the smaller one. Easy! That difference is 0.38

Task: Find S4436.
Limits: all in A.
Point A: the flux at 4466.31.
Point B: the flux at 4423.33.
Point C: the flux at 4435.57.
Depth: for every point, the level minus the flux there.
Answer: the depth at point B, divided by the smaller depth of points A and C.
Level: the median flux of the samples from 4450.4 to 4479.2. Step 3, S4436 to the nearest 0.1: 1.3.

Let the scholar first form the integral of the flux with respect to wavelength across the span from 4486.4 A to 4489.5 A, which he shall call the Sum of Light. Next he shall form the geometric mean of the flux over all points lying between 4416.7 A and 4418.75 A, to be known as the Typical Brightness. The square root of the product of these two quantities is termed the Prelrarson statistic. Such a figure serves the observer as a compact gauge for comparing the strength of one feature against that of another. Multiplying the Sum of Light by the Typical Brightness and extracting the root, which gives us 39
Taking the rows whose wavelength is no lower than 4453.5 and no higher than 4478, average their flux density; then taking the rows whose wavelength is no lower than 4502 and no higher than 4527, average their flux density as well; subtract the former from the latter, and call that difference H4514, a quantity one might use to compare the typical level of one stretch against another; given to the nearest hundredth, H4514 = 2.42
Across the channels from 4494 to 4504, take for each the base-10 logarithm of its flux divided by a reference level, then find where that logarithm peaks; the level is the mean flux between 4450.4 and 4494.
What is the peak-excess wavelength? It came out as 4503.49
